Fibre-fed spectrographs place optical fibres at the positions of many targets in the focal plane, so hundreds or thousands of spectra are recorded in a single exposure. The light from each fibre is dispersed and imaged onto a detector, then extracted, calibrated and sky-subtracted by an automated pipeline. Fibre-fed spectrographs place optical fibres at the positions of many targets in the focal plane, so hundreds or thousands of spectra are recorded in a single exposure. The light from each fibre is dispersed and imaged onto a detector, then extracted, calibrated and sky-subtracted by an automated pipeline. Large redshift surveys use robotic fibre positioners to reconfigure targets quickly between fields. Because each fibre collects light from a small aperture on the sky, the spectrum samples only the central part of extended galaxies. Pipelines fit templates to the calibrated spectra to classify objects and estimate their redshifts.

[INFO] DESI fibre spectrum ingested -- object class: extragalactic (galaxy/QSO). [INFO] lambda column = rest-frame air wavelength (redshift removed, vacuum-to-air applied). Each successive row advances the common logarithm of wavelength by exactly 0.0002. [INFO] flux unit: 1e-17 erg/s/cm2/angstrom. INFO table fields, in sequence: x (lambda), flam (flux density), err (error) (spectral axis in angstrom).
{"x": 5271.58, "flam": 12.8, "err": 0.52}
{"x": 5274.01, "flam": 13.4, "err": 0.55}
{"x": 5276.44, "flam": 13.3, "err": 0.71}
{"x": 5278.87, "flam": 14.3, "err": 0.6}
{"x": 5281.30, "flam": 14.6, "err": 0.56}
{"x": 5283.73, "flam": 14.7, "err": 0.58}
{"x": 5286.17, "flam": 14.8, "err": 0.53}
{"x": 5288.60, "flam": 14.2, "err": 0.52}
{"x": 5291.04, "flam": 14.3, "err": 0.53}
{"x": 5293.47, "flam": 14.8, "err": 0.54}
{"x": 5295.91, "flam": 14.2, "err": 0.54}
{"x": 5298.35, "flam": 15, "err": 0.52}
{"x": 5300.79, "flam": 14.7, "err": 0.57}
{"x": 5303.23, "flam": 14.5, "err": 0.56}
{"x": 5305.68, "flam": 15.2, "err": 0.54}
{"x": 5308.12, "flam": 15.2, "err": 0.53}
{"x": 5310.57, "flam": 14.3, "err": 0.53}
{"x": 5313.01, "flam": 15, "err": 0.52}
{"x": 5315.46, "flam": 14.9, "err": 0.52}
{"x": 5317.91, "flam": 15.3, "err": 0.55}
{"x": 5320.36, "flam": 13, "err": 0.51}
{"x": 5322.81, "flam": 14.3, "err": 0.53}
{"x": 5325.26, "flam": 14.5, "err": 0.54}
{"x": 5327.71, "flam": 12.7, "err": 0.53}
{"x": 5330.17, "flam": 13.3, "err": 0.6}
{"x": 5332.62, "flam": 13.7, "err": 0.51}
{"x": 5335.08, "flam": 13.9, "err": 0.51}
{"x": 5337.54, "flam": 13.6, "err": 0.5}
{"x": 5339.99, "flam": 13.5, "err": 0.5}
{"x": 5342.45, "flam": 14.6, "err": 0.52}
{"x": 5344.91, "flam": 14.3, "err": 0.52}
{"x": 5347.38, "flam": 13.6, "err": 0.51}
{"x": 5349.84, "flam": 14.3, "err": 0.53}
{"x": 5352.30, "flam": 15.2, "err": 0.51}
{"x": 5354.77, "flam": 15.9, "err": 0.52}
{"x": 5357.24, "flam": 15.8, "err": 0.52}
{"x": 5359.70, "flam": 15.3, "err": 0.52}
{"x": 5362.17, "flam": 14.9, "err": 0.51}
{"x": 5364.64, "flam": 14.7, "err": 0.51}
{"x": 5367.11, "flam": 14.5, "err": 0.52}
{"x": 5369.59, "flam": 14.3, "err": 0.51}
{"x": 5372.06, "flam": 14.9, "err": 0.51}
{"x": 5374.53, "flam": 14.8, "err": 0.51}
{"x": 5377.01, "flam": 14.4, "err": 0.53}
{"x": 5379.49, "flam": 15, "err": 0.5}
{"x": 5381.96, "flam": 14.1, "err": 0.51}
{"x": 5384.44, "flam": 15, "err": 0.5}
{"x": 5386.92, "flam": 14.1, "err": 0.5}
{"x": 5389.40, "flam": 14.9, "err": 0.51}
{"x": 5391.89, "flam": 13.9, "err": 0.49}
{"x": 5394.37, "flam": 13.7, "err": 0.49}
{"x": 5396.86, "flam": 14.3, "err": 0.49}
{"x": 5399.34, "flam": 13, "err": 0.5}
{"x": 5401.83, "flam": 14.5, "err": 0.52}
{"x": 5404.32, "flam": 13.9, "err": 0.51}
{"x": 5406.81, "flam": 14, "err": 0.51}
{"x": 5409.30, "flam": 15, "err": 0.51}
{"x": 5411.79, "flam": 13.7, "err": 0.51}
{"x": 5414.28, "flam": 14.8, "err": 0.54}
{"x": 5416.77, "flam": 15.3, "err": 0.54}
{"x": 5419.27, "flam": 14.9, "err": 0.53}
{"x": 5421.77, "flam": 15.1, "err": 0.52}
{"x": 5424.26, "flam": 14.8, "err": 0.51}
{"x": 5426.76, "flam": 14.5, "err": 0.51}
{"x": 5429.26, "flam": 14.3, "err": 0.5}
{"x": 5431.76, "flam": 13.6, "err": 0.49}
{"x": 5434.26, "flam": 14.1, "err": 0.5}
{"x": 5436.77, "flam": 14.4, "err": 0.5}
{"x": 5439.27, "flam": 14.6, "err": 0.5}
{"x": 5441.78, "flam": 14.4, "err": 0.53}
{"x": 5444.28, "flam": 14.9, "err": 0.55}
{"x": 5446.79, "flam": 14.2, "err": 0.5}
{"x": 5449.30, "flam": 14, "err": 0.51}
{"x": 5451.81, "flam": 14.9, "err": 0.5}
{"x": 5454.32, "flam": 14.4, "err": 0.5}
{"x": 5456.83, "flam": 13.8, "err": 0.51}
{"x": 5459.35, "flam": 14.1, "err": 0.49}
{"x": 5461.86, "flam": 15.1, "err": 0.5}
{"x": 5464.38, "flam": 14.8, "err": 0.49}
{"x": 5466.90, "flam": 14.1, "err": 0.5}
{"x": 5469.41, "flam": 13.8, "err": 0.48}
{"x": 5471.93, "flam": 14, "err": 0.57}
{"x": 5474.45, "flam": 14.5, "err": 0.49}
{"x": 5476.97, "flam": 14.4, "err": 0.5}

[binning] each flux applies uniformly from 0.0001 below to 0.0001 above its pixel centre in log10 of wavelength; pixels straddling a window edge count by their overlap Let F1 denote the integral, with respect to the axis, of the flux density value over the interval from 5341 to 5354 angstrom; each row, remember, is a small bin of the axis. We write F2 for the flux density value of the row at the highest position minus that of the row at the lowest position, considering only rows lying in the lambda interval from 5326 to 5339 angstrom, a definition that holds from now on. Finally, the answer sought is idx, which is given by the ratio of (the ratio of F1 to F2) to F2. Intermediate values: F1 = 188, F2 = 0.90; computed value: 232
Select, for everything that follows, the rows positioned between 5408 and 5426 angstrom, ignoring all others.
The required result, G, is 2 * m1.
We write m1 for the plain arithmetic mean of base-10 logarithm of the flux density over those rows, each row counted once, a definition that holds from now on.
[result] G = 2.340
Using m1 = 1.17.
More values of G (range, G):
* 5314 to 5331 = 2.290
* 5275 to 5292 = 2.311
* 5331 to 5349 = 2.285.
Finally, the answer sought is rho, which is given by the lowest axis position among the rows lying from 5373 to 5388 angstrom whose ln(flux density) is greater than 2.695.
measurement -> 5379.49 angstrom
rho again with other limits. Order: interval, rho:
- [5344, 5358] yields 5352.30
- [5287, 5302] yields 5298.35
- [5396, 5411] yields 5409.30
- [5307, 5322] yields 5308.12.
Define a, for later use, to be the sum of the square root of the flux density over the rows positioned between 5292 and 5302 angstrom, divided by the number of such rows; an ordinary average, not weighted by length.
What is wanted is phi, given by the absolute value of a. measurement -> 3.83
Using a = 3.83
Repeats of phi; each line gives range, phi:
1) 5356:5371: 3.86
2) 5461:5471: 3.80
